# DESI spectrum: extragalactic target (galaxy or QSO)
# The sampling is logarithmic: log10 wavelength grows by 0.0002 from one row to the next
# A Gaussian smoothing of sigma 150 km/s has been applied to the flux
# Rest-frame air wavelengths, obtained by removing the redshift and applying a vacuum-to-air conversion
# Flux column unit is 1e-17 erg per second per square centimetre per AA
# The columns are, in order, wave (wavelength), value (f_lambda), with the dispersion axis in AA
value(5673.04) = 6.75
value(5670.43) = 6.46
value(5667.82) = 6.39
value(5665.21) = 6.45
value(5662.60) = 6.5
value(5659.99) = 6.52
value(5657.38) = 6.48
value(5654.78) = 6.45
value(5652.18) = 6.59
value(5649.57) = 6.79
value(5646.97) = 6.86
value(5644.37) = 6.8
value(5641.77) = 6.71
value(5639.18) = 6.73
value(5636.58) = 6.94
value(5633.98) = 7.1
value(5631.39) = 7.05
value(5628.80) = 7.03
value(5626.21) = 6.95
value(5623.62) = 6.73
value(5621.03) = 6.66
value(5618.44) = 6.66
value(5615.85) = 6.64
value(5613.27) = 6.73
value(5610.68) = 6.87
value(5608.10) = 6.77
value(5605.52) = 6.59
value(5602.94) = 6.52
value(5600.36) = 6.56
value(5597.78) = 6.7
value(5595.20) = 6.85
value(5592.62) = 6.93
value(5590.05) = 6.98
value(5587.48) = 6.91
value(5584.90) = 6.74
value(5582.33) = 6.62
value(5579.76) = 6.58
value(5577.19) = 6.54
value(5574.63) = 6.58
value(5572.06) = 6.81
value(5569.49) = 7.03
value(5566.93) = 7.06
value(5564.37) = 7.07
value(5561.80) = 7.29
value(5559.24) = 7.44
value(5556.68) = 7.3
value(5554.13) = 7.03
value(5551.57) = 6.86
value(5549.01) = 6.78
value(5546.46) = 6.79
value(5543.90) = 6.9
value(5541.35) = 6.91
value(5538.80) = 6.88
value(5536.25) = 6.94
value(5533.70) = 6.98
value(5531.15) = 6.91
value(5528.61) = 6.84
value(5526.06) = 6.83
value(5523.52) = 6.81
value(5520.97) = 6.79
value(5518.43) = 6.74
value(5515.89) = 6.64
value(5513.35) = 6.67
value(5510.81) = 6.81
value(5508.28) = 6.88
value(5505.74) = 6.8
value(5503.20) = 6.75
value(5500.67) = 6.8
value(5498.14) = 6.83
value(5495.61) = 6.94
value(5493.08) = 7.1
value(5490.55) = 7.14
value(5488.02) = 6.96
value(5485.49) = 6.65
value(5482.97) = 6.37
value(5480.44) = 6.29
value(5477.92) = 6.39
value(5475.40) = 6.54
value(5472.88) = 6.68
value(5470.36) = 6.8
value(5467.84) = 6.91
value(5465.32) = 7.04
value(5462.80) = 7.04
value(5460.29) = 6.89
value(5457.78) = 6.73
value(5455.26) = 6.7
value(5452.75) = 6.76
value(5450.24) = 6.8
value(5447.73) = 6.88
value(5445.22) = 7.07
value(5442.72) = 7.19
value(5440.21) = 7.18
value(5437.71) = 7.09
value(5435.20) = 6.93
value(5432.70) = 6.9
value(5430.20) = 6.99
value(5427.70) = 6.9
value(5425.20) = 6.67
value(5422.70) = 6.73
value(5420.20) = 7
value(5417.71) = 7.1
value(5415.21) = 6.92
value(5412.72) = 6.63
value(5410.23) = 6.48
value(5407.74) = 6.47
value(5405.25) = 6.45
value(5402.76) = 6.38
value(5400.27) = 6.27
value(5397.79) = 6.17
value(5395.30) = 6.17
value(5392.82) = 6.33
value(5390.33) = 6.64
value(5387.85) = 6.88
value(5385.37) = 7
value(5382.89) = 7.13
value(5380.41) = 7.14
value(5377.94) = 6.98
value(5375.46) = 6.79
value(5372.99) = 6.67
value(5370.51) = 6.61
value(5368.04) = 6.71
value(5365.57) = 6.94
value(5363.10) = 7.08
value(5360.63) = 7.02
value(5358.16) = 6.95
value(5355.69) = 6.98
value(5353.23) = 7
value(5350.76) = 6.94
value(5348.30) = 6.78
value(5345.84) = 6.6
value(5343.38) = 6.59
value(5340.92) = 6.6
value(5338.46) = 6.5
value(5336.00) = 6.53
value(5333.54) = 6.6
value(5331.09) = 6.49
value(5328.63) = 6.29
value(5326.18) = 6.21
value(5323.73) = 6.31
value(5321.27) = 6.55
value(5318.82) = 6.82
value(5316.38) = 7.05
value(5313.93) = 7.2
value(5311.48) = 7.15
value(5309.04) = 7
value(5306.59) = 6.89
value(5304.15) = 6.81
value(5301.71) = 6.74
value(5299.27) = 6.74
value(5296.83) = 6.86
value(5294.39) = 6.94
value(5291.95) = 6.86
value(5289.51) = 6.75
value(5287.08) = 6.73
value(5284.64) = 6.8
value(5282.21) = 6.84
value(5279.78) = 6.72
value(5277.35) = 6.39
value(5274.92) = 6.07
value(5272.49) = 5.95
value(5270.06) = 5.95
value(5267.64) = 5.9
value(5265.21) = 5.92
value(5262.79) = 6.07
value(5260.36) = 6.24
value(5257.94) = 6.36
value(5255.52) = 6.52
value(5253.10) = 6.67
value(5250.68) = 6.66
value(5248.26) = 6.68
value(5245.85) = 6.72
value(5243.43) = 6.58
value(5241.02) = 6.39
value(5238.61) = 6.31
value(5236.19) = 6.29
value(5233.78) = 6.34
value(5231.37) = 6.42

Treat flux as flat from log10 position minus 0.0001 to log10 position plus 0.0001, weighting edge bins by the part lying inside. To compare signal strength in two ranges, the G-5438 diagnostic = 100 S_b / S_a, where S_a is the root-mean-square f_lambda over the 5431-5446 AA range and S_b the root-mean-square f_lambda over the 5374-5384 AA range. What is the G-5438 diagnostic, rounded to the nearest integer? 99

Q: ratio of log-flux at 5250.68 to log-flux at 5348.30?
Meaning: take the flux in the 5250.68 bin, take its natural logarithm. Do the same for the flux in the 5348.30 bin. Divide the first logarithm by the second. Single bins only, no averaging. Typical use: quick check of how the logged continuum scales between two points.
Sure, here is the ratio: 0.99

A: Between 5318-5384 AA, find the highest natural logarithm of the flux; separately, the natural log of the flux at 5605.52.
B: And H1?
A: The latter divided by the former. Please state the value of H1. 0.96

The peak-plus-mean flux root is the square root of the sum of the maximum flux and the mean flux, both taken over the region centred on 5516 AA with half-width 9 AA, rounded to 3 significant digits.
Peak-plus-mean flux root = 3.69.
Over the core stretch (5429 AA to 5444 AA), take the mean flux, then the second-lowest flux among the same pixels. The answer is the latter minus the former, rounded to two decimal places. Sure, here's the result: -0.12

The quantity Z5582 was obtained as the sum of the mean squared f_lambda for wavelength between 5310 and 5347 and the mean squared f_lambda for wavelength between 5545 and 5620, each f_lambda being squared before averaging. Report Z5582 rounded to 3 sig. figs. 90.9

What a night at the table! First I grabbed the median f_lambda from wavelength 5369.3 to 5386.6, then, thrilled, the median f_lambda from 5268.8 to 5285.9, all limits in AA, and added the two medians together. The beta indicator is 13.4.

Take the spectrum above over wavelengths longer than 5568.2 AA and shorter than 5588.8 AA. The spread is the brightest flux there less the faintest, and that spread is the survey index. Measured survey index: 0.49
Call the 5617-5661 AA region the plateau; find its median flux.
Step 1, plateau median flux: 6.73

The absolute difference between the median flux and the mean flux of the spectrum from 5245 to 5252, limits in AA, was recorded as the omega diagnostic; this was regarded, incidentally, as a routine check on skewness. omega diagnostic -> 0.007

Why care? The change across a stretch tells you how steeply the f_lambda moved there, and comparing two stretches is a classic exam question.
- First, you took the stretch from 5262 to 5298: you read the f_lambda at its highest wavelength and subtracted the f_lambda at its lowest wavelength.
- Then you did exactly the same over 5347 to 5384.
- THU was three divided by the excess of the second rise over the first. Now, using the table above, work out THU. -6.8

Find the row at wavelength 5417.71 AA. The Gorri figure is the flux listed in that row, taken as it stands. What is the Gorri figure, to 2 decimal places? 7.10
